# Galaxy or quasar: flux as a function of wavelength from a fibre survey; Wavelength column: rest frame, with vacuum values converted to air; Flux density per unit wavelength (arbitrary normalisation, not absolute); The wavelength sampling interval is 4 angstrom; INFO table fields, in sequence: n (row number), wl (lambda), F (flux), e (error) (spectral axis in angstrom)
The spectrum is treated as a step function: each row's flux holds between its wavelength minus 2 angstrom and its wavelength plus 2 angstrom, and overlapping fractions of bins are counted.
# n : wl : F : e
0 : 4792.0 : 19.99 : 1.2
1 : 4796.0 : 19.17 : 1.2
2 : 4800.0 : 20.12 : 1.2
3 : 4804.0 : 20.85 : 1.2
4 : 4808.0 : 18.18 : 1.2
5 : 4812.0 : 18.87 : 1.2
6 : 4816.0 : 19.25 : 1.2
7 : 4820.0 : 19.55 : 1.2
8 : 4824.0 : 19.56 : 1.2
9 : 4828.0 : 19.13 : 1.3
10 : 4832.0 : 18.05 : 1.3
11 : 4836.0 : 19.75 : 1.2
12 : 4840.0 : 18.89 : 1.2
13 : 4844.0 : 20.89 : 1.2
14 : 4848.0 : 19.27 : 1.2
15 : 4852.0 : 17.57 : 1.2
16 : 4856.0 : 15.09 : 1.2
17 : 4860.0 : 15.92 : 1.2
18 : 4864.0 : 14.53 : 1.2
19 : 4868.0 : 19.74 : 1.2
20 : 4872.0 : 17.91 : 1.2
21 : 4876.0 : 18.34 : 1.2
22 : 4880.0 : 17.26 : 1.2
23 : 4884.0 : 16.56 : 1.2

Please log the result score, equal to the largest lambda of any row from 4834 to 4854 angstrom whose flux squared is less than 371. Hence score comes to 4852.0 angstrom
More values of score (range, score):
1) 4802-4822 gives 4816.0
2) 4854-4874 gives 4872.0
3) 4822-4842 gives 4840.0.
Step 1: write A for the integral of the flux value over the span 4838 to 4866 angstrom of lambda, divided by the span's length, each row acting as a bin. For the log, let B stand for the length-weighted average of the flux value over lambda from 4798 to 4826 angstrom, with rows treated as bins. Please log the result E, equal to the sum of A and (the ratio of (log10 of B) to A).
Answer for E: 17.5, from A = 17.5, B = 19.5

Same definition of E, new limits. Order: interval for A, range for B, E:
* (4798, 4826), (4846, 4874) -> 19.5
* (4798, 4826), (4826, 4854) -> 19.5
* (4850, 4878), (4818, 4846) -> 17.1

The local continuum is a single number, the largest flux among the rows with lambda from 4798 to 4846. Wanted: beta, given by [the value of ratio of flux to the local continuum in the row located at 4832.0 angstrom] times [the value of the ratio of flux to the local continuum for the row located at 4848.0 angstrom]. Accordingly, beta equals 0.80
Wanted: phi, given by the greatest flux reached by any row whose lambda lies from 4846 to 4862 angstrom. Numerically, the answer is 19.27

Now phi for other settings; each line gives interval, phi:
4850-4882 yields 19.74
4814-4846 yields 20.89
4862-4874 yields 19.74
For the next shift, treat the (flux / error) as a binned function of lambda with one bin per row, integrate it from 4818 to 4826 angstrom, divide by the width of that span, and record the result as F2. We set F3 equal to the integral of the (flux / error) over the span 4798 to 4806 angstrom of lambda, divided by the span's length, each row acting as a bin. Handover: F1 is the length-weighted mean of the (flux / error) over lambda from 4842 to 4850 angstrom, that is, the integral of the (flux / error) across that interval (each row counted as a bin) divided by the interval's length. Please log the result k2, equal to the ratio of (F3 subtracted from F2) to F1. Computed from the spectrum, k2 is -0.05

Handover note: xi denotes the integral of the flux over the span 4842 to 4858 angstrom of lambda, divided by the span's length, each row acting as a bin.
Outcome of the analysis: 18.2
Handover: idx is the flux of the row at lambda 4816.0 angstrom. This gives 19.25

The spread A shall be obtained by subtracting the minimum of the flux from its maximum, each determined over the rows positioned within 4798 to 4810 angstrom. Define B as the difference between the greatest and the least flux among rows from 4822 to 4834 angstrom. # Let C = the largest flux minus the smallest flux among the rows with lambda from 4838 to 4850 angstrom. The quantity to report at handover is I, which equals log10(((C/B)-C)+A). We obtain 0.3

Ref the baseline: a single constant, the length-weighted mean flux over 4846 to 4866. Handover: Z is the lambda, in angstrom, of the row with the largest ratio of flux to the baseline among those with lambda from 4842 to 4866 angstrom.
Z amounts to 4844.0 angstrom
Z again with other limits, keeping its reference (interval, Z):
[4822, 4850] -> 4844.0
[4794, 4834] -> 4804.0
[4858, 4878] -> 4868.0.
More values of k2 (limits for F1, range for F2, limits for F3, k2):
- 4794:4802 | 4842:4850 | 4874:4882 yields 0.12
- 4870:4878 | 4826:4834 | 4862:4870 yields 0.00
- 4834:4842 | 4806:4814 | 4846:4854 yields 0.01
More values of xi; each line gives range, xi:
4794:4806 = 20.0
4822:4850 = 19.4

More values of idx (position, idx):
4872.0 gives 17.91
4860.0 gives 15.92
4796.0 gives 19.17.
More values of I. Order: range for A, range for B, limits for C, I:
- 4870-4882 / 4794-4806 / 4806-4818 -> -0.2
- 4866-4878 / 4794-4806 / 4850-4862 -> -0.1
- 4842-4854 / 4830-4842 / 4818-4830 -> 0.5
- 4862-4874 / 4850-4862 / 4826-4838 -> 0.6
